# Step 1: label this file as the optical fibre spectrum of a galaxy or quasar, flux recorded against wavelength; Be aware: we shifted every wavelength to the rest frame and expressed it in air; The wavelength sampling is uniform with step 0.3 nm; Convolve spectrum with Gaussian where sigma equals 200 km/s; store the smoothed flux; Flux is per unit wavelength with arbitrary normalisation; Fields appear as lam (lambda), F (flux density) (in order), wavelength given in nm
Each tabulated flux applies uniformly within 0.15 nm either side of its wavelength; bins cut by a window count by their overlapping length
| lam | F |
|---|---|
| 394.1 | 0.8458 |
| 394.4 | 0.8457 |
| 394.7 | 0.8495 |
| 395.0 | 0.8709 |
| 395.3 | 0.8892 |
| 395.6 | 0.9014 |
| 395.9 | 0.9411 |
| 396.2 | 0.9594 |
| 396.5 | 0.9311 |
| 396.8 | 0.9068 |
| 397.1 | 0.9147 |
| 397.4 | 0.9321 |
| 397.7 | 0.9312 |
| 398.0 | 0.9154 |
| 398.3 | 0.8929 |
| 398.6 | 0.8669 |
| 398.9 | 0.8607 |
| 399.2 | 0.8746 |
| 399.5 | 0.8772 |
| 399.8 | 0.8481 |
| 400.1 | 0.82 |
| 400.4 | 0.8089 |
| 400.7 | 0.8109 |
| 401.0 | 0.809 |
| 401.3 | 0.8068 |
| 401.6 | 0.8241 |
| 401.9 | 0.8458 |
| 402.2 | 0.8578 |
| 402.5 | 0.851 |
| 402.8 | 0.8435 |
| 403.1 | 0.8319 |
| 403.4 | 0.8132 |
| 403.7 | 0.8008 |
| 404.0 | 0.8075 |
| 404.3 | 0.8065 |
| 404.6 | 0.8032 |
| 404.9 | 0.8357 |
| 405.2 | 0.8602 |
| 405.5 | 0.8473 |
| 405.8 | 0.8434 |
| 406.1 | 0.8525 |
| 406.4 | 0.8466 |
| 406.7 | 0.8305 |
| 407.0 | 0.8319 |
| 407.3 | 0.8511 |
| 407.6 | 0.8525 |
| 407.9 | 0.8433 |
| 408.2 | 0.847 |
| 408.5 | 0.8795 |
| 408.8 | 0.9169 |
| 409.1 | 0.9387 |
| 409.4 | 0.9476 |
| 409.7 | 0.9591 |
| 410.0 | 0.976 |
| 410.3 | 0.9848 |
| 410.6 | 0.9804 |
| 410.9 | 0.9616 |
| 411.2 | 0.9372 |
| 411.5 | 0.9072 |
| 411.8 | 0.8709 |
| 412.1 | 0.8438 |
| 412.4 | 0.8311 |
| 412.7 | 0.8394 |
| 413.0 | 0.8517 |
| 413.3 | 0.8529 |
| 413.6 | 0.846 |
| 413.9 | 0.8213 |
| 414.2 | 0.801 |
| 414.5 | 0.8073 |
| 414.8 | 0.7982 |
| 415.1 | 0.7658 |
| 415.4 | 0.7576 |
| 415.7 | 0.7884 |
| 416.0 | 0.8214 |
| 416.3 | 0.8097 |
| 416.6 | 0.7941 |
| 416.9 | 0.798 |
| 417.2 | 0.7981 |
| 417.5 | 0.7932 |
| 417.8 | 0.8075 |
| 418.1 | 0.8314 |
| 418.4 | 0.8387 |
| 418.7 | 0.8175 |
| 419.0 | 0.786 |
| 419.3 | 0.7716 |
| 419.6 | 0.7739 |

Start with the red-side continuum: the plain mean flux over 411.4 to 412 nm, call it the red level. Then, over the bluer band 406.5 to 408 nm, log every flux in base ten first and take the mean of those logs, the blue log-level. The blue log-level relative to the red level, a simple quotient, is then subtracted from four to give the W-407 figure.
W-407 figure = 4.08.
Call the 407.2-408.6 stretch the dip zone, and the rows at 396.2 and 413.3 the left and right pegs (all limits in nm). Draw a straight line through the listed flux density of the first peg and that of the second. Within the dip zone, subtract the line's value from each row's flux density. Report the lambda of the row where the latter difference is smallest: 407.9 nm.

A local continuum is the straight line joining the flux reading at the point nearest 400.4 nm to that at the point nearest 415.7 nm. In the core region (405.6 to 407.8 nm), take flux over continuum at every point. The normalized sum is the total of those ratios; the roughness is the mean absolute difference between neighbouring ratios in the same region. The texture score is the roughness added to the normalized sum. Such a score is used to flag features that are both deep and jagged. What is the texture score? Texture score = 7.39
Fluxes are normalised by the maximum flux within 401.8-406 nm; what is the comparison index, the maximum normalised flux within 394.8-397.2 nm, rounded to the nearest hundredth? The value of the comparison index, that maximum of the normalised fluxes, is 1.12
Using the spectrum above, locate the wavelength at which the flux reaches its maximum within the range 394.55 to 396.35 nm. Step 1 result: 396.2 nm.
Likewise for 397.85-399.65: 398.0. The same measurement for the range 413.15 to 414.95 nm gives 413.3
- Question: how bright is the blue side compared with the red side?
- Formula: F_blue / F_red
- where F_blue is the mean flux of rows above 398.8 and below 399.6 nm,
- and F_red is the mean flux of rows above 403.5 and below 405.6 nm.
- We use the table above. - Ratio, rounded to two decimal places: 1.06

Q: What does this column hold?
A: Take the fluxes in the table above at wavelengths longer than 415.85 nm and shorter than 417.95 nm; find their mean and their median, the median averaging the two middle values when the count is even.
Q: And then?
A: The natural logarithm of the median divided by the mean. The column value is -0.006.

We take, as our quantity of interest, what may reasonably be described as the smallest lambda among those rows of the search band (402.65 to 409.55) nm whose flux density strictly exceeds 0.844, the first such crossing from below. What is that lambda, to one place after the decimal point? 405.2 nm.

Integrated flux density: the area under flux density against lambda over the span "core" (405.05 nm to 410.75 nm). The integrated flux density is 5.1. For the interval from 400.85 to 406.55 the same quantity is 4.7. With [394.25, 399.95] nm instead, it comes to 5.1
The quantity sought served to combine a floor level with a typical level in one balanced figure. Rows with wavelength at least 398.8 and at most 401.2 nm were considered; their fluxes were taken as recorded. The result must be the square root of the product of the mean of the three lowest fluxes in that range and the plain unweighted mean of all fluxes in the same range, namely 0.82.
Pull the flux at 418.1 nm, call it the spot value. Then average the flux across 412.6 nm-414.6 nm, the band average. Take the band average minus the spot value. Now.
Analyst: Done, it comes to 0.00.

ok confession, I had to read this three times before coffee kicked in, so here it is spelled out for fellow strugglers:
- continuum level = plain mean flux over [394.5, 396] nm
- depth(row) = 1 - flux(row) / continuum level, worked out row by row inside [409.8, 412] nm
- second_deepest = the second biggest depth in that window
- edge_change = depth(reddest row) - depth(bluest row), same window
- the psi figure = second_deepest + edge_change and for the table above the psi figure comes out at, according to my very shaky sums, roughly 0.10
